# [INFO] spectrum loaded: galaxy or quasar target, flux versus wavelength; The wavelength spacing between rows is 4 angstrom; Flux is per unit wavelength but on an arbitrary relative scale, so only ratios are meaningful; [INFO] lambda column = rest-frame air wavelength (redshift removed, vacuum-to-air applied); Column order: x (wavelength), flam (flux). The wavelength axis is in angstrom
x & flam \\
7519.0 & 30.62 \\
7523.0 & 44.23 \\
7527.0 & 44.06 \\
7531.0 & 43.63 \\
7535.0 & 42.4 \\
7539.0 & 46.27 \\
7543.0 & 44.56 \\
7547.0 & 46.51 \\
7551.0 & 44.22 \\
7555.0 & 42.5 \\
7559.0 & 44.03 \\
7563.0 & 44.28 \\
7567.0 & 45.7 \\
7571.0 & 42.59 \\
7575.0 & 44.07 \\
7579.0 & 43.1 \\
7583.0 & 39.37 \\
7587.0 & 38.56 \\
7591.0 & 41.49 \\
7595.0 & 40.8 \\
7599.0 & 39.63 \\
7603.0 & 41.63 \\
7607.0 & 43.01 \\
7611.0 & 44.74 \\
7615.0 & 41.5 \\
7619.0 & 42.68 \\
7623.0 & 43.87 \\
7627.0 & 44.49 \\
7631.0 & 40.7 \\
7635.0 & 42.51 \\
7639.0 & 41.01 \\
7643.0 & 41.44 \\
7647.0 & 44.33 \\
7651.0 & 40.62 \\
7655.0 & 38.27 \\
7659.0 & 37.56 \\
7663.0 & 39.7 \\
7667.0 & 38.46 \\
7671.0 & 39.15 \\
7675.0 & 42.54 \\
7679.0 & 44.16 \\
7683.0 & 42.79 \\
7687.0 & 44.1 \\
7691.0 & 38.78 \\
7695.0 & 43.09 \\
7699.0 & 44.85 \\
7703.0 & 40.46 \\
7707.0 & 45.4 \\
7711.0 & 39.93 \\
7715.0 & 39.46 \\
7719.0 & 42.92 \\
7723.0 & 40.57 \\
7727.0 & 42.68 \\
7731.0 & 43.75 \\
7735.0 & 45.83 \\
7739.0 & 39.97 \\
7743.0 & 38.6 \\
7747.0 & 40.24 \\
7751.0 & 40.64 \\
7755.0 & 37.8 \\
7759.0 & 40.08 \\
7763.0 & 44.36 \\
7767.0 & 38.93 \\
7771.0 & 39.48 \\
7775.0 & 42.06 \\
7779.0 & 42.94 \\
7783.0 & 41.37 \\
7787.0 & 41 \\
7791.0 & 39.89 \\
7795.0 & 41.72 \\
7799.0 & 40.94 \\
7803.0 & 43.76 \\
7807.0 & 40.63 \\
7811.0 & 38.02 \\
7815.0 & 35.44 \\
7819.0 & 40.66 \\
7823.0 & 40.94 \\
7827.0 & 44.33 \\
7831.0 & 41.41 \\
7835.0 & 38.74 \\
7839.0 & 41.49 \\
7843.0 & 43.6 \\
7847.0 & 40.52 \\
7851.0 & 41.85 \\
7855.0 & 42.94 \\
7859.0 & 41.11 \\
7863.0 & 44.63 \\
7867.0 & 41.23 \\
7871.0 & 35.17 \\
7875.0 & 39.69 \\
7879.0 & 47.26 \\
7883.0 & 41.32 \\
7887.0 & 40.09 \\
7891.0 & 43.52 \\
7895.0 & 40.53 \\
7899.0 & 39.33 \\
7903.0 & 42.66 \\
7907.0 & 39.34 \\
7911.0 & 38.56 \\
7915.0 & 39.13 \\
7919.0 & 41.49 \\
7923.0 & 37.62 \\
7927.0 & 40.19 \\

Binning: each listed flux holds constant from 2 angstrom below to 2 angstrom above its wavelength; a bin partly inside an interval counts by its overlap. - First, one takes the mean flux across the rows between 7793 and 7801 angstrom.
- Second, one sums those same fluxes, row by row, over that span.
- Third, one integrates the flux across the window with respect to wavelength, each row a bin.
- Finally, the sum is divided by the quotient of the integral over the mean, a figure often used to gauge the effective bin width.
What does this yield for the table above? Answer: 10.3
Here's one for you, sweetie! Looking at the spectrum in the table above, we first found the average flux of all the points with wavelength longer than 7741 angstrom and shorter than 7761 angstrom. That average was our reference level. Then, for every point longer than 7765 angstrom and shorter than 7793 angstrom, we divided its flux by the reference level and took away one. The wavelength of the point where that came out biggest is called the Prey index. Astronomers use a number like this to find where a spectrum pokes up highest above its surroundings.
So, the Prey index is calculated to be 7779.0 angstrom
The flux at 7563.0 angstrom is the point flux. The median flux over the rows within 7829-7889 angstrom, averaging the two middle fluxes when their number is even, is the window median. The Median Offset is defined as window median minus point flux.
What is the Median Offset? -3.0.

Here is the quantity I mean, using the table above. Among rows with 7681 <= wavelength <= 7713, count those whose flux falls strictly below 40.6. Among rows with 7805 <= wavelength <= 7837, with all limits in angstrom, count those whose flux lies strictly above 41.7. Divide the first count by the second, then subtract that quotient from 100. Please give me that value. 97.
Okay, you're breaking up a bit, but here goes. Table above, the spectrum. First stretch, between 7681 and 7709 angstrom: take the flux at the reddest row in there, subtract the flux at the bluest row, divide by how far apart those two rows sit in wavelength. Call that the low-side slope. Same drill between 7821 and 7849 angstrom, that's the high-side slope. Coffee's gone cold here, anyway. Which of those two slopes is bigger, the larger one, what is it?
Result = 0.11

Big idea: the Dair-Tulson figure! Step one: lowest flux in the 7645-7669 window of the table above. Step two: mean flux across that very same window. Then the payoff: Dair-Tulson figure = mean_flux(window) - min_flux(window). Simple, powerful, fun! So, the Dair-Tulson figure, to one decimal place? 2.3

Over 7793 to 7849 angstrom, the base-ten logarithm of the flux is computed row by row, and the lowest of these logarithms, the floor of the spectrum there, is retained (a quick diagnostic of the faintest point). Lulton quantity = 1.55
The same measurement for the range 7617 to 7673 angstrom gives 1.57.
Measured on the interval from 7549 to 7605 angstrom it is 1.59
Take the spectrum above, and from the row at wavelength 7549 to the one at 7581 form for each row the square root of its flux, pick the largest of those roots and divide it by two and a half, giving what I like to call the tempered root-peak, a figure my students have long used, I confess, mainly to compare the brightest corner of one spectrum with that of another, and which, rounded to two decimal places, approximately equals 2.70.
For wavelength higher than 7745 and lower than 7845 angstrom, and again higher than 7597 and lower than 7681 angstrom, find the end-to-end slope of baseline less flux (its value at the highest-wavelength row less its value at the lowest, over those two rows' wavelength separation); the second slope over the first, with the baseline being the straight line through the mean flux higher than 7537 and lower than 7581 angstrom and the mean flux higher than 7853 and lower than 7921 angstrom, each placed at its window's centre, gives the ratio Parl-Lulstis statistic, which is 1.5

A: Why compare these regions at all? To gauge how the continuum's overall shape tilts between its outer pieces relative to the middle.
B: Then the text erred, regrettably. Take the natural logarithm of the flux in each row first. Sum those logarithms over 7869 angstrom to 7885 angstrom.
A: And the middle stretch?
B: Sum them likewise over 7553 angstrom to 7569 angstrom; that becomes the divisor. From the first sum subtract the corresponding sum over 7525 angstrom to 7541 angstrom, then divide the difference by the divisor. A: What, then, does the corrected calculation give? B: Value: -0.0214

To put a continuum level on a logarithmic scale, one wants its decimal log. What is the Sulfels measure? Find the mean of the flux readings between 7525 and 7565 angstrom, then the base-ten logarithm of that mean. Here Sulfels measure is 1.65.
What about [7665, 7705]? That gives 1.62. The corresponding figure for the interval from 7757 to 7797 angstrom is 1.61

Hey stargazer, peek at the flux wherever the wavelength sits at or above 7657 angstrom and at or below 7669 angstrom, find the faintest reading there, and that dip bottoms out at 37.56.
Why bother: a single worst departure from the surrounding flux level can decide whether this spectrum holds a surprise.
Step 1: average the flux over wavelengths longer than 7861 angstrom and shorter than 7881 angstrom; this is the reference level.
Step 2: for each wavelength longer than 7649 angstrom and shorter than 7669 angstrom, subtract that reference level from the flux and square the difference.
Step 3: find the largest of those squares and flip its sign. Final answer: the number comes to -16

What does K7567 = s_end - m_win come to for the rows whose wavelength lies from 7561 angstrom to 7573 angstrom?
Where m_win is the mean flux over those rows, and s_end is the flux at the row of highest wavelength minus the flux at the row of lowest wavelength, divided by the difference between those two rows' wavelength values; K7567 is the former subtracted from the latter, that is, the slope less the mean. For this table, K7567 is -44.4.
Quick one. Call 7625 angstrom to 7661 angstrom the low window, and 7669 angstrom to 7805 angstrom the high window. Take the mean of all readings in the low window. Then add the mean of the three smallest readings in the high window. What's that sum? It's 79.6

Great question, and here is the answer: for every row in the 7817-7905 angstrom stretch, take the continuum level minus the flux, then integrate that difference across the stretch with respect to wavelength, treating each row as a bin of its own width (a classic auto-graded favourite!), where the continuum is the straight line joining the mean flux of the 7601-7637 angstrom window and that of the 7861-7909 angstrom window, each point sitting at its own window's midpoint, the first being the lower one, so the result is -11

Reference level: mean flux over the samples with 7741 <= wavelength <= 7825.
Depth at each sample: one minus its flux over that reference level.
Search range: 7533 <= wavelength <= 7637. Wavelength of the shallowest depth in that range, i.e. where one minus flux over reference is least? 7547.0 angstrom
